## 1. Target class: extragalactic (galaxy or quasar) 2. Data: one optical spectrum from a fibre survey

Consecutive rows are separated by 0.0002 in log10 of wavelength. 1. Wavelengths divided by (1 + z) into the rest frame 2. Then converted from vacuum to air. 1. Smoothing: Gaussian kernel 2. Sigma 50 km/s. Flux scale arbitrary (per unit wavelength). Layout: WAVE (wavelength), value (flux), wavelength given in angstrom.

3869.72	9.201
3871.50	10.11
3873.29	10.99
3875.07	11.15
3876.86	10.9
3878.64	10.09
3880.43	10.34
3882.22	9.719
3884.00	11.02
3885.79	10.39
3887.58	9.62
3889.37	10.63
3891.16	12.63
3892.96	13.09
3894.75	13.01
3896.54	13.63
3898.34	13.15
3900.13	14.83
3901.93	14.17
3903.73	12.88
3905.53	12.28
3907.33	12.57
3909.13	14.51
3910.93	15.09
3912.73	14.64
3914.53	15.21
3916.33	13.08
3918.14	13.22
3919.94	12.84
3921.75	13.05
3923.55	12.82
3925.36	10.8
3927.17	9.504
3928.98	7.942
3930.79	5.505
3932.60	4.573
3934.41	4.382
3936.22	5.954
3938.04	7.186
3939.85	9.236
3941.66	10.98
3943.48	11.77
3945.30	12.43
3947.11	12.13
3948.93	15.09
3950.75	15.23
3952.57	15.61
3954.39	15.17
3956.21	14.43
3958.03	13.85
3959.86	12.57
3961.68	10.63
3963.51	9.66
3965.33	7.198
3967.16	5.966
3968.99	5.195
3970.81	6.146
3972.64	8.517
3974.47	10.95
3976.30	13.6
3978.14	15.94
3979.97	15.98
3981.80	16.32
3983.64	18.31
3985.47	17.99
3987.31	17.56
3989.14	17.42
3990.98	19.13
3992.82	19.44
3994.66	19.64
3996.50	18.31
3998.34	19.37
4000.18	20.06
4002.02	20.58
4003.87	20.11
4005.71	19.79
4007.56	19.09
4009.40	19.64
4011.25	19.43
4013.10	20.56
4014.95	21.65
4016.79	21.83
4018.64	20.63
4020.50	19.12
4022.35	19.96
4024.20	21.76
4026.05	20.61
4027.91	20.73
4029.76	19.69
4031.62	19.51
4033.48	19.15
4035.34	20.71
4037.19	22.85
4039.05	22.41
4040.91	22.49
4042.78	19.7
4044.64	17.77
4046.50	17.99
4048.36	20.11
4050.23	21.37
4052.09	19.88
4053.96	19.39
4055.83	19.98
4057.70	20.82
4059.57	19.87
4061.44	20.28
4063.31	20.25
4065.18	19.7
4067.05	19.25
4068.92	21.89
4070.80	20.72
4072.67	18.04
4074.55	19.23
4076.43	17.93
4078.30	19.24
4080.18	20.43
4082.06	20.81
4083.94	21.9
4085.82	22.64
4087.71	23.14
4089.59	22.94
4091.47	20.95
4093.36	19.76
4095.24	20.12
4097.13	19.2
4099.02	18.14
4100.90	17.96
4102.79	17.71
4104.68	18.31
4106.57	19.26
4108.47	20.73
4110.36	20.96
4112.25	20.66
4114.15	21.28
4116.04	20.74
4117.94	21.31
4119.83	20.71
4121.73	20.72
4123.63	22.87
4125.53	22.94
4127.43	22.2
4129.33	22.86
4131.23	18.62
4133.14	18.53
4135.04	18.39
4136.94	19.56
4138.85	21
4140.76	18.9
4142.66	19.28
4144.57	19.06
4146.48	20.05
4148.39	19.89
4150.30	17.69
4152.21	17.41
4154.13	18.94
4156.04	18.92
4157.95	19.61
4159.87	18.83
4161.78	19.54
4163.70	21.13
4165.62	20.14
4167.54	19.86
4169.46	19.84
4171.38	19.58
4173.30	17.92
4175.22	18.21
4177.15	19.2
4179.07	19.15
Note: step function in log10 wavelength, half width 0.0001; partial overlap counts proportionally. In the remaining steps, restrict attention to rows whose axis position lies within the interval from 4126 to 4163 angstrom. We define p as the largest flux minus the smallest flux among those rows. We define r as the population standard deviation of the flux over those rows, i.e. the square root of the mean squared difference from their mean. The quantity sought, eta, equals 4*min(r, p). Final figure 5.3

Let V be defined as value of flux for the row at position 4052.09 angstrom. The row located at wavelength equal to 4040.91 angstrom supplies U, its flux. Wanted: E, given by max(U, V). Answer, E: 22.5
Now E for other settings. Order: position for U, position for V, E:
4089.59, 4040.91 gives 22.9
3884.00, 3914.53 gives 15.2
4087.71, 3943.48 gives 23.1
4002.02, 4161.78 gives 20.6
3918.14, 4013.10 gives 20.6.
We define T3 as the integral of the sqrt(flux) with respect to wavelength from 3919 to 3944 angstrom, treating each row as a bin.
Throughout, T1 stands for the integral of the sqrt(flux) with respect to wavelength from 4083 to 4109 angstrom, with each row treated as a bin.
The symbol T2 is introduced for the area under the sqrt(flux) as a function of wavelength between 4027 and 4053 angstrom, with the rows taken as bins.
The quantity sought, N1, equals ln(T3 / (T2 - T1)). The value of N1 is 5.1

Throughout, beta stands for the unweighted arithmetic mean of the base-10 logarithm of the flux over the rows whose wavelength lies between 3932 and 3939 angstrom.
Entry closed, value 0.73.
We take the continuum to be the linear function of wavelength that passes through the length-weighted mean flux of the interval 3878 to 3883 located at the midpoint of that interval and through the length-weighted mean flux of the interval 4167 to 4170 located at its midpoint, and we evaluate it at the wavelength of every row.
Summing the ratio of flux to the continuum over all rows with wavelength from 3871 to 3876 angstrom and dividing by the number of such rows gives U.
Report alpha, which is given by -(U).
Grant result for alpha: -1.10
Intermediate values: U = 1.10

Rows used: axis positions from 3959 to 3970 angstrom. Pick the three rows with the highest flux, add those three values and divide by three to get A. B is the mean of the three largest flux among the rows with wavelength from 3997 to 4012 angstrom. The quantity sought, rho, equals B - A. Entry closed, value 9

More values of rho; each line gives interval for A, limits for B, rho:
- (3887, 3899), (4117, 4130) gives 10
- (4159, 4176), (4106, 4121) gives 1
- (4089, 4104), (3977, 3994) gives -2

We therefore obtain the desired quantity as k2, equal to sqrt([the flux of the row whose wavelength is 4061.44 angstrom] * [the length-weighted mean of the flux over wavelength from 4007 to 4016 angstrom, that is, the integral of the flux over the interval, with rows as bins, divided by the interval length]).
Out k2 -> 20.2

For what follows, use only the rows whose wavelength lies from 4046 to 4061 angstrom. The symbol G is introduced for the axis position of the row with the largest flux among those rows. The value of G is 4050.23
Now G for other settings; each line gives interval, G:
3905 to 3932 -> 3914.53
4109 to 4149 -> 4125.53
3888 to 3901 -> 3900.13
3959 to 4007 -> 4002.02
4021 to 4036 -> 4024.20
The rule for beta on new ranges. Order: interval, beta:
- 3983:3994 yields 1.26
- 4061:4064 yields 1.31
